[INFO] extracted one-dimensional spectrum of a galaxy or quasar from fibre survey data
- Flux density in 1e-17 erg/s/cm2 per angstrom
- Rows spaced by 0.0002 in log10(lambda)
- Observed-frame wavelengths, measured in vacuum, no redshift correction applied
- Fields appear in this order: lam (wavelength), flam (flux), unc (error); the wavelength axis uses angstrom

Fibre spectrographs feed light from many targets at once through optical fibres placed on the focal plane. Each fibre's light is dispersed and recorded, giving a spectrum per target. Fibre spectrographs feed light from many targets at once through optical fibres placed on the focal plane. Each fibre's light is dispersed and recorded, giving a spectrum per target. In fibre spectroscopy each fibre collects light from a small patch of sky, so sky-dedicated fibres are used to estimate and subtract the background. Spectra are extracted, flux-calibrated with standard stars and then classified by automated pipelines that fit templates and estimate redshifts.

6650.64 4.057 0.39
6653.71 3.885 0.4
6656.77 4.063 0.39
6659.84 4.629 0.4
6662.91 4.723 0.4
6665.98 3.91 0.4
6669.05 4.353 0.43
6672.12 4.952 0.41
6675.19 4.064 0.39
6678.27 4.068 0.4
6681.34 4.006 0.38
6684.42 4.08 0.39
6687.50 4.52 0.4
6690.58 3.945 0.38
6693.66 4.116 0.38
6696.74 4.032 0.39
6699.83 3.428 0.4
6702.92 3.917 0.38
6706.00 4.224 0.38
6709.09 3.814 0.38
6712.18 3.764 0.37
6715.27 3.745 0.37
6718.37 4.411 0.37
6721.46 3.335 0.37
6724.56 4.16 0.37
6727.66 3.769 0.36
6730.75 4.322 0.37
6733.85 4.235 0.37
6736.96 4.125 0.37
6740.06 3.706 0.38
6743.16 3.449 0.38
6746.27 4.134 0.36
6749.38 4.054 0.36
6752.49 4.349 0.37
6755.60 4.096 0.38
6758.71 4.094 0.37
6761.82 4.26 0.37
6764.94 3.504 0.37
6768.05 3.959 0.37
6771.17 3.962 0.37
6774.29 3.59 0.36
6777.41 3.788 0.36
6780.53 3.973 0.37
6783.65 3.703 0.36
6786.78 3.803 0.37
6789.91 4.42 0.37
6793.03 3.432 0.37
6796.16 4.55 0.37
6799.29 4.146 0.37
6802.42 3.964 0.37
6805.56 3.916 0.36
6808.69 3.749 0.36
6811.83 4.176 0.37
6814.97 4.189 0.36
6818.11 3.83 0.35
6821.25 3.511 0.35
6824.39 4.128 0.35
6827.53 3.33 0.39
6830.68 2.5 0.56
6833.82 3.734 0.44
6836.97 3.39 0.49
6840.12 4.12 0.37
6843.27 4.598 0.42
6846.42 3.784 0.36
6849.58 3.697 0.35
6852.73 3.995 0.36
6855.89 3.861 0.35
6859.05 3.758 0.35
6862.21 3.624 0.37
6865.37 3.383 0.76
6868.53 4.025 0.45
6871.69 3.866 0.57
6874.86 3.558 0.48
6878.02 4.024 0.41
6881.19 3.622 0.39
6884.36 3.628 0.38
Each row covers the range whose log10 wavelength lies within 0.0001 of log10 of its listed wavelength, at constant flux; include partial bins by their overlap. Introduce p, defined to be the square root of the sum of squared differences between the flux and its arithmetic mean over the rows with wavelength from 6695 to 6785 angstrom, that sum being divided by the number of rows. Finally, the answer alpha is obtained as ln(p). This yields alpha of -1.2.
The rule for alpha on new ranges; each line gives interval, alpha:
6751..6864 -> -1.0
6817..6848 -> -0.6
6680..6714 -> -1.3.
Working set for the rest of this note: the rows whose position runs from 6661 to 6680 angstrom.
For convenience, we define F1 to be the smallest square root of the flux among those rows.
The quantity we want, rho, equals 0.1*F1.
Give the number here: 0.198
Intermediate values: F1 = 1.98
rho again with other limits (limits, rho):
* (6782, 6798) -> 0.185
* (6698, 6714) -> 0.185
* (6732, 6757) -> 0.186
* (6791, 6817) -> 0.185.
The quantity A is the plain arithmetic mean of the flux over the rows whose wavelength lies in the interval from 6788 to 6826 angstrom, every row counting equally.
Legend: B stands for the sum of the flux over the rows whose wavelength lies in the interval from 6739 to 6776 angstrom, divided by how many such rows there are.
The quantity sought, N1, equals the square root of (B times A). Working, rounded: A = 4.00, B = 3.93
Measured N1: 3.97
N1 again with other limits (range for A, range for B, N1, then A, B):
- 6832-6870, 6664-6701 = 3.97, 3.83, 4.12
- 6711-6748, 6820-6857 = 3.82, 3.93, 3.72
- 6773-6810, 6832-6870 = 3.87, 3.92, 3.83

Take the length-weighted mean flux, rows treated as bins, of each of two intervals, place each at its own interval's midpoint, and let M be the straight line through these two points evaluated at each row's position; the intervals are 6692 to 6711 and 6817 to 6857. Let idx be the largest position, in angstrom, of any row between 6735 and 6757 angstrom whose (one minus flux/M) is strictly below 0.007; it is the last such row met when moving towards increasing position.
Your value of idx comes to 6755.60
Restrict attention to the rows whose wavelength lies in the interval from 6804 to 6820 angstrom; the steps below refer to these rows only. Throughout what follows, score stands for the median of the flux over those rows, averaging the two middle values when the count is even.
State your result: 3.92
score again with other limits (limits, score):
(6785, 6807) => 3.96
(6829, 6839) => 3.39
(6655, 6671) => 4.35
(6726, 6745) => 3.95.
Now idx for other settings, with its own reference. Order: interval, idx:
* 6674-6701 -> 6696.74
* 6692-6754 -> 6752.49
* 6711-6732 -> 6730.75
